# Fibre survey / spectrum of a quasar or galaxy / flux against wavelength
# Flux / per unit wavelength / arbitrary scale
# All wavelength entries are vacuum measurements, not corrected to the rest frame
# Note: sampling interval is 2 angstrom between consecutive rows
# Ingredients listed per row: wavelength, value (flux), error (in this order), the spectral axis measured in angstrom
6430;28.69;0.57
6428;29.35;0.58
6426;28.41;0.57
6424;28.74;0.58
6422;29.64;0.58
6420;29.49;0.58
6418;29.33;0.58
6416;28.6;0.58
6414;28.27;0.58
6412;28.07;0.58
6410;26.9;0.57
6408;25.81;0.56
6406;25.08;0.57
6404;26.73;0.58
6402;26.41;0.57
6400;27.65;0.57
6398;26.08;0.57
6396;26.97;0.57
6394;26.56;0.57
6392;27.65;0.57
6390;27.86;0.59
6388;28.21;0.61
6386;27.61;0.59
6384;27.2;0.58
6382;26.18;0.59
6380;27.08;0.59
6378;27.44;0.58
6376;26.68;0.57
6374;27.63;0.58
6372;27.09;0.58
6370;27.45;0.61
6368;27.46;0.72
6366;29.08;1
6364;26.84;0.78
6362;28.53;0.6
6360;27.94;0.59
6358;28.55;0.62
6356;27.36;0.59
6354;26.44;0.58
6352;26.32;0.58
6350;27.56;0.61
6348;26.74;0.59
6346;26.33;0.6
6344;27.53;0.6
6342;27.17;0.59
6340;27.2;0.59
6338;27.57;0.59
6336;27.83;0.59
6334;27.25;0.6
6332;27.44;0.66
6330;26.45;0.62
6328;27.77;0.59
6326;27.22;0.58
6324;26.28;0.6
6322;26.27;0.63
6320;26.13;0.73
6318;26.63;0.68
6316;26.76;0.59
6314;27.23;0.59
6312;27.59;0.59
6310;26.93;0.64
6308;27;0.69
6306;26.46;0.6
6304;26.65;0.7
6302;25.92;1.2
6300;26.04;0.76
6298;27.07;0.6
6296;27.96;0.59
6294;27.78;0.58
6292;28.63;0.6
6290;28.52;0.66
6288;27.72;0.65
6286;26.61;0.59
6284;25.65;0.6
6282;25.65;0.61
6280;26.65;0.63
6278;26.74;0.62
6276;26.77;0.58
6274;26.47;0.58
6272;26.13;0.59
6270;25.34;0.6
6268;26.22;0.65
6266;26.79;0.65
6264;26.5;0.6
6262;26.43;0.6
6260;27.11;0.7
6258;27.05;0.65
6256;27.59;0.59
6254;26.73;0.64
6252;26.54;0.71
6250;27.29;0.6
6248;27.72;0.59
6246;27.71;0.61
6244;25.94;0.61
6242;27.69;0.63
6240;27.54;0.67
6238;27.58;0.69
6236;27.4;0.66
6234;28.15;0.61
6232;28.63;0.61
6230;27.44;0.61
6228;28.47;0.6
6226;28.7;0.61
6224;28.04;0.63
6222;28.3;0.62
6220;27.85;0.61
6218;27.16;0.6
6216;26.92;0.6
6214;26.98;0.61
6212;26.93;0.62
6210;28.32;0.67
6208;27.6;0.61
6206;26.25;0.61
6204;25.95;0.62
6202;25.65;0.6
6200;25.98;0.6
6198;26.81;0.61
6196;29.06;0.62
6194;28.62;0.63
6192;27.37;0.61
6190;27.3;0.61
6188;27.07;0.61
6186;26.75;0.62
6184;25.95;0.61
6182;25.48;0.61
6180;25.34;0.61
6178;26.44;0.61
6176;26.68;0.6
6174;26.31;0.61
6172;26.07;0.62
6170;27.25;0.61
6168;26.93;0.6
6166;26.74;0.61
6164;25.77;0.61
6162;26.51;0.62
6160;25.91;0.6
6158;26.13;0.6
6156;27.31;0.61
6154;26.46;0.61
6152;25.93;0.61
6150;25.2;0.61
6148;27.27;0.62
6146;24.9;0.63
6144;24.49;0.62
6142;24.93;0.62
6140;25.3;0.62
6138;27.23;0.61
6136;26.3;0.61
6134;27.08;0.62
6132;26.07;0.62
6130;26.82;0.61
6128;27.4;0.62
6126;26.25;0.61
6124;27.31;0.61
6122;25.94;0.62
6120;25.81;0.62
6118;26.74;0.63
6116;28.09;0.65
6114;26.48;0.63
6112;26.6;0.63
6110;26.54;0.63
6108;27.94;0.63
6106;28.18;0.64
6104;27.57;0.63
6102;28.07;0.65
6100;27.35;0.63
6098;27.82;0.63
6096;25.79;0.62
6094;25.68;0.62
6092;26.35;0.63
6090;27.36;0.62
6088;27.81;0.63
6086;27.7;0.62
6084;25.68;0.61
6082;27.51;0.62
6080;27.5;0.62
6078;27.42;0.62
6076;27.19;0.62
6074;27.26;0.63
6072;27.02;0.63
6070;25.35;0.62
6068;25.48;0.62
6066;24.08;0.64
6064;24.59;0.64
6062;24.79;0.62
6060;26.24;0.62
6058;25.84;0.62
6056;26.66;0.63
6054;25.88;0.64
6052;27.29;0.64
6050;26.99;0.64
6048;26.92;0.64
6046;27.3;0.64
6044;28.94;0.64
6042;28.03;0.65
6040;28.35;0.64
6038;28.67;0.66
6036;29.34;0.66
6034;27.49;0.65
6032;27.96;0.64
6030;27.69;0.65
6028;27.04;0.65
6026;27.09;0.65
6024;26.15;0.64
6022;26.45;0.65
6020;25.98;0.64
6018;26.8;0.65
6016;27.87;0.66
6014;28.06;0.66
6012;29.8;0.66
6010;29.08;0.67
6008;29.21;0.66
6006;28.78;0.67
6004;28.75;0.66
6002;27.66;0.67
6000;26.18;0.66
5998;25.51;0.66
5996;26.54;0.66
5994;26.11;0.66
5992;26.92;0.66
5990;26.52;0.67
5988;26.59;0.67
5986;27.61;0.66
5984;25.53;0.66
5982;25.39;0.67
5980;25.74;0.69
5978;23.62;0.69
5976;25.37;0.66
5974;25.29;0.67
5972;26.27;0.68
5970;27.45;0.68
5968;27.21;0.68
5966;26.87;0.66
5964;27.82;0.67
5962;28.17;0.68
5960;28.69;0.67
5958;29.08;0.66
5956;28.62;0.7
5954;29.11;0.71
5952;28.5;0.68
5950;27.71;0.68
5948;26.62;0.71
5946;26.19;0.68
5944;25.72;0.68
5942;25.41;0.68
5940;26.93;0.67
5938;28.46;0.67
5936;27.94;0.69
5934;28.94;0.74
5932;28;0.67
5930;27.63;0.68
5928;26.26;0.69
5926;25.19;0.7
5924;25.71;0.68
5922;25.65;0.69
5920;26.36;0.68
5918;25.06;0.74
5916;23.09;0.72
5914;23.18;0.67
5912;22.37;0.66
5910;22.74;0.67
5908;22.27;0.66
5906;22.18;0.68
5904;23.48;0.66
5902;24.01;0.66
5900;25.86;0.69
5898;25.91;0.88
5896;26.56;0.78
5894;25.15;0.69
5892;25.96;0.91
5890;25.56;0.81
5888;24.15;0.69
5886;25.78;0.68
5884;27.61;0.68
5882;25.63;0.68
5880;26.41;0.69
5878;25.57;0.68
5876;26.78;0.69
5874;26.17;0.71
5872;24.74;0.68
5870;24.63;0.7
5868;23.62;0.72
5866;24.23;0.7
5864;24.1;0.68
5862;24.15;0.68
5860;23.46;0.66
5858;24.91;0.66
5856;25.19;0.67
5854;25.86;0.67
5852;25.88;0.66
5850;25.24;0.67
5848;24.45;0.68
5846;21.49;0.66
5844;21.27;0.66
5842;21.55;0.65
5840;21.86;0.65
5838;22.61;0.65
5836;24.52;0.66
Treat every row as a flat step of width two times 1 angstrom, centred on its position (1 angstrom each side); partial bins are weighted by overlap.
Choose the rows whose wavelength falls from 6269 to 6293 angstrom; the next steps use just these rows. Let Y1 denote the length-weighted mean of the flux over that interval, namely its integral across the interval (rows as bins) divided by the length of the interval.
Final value 26.7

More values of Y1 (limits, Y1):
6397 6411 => 26.4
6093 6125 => 27.0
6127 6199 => 26.5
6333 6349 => 27.2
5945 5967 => 27.9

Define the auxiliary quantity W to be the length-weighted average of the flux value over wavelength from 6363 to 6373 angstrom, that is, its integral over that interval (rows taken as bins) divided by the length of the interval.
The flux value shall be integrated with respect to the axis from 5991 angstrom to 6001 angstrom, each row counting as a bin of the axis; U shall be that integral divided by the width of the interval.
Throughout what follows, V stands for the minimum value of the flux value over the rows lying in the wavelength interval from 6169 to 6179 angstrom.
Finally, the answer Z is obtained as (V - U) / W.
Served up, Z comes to -0.01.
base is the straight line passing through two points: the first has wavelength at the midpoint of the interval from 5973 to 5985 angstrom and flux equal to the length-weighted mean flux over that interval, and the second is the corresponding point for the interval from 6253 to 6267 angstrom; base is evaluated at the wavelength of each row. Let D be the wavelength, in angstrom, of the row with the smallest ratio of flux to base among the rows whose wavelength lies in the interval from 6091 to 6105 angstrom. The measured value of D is 6094 angstrom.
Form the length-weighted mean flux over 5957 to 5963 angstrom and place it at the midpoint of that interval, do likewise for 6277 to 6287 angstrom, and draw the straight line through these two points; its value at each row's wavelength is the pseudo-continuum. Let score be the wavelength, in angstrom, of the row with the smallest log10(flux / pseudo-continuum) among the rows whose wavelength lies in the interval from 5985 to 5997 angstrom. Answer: 5994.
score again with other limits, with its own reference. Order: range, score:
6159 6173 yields 6164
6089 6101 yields 6094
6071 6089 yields 6084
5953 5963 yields 5962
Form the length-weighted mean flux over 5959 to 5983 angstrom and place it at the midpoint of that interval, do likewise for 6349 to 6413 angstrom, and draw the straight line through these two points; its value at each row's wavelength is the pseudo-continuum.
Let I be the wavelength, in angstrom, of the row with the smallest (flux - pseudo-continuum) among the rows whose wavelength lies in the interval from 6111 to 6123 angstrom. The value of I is 6120 angstrom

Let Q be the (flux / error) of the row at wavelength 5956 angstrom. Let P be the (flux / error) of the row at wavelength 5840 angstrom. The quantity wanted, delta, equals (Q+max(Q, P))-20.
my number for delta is 62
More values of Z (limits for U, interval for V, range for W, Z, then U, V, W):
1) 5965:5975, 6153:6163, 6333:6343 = -0.03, 26.6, 25.91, 27.4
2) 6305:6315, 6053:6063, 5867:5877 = -0.09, 27.0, 24.79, 25.2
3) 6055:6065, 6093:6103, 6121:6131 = 0.00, 25.6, 25.68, 26.7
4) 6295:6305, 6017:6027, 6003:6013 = -0.03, 26.7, 25.98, 29.1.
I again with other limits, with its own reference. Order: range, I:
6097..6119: 6114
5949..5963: 5950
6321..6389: 6382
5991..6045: 5998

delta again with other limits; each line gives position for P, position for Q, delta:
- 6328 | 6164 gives 69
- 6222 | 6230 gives 71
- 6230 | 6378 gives 75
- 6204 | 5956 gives 63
